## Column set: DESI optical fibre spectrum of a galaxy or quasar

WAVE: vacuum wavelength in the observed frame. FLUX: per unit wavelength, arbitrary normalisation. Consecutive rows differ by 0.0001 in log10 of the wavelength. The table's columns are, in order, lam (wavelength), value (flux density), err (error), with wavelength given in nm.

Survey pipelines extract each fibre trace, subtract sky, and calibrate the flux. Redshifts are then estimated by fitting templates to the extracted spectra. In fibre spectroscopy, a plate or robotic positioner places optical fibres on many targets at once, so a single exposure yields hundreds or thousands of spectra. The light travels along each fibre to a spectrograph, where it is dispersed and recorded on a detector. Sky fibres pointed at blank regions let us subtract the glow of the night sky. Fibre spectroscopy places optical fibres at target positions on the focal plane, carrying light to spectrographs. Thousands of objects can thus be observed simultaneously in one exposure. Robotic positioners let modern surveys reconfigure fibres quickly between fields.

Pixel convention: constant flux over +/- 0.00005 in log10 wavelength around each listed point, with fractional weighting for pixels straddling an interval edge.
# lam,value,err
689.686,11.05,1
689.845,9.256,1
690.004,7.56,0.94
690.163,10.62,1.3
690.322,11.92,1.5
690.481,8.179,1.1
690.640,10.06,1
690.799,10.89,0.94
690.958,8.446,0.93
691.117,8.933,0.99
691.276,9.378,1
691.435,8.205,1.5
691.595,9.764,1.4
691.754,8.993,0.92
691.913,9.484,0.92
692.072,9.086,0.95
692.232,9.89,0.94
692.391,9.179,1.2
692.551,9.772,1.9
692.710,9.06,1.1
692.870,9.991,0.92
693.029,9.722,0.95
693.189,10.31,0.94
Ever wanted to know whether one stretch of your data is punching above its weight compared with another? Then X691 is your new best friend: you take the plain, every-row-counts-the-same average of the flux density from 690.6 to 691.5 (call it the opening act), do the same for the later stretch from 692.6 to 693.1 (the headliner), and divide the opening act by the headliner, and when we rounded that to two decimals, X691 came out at 0.97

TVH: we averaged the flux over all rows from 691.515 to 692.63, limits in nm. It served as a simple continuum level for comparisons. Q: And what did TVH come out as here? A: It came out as 9.5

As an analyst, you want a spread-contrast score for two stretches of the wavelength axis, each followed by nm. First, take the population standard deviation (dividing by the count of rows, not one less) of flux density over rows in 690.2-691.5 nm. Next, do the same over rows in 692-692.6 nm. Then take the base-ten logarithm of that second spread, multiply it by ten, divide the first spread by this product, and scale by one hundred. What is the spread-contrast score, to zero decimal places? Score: -28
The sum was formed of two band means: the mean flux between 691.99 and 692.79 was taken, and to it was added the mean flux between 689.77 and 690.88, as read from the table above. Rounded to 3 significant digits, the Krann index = 19.2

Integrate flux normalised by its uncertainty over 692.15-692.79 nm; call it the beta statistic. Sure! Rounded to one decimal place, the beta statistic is 5.0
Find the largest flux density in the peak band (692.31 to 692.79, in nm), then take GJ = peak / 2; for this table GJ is 4.89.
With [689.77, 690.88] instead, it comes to 5.96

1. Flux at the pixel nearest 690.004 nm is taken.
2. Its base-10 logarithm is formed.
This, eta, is 0.88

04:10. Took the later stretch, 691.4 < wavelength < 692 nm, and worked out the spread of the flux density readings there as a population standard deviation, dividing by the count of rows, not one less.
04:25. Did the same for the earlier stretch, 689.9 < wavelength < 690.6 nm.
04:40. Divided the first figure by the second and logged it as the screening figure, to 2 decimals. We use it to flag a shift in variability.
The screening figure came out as 0.33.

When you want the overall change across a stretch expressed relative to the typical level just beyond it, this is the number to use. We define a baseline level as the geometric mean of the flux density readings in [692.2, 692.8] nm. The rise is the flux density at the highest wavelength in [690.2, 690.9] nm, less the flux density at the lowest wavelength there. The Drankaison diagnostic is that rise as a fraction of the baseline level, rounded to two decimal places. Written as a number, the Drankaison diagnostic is -0.11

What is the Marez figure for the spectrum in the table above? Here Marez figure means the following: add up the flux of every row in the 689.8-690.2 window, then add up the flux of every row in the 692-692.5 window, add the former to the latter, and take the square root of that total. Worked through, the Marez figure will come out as 7.46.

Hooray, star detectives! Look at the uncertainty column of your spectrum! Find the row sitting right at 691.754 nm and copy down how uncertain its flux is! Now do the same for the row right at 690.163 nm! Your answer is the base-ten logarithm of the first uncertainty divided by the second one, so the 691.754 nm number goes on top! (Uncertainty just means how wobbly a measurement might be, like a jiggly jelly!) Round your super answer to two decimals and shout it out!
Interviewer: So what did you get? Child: -0.15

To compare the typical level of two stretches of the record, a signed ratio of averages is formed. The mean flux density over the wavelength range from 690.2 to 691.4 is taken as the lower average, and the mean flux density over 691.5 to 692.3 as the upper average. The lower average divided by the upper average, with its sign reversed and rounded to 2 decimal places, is -1.03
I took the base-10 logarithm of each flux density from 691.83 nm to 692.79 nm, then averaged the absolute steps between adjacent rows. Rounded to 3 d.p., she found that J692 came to 0.030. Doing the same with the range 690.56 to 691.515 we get 0.050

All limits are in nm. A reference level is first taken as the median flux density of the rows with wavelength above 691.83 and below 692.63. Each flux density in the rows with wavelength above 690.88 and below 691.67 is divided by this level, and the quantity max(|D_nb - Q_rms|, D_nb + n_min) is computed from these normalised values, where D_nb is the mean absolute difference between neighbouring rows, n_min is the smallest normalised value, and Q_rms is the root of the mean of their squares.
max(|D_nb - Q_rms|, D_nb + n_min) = 0.96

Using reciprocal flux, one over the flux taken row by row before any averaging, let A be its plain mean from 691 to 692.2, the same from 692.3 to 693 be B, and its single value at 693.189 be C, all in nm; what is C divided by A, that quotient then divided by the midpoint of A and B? 8.2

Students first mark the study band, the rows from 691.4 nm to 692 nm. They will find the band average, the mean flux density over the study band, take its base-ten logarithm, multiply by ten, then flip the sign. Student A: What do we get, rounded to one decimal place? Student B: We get -9.6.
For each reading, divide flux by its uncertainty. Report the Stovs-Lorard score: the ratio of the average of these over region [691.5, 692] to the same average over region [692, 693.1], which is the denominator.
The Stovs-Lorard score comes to 1.01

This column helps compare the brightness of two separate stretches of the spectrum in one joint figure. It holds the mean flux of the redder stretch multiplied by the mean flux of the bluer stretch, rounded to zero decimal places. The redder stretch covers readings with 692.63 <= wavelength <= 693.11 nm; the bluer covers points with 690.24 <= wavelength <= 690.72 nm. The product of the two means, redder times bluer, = 96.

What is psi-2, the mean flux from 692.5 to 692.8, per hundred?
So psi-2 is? 0.094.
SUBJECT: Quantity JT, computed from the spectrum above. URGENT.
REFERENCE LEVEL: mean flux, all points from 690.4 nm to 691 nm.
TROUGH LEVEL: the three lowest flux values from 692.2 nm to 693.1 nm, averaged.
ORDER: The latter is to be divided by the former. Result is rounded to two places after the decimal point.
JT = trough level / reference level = 0.99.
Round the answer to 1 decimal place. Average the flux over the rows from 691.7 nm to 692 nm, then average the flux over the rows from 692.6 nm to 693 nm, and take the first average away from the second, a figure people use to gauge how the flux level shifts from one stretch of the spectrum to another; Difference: 0.3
